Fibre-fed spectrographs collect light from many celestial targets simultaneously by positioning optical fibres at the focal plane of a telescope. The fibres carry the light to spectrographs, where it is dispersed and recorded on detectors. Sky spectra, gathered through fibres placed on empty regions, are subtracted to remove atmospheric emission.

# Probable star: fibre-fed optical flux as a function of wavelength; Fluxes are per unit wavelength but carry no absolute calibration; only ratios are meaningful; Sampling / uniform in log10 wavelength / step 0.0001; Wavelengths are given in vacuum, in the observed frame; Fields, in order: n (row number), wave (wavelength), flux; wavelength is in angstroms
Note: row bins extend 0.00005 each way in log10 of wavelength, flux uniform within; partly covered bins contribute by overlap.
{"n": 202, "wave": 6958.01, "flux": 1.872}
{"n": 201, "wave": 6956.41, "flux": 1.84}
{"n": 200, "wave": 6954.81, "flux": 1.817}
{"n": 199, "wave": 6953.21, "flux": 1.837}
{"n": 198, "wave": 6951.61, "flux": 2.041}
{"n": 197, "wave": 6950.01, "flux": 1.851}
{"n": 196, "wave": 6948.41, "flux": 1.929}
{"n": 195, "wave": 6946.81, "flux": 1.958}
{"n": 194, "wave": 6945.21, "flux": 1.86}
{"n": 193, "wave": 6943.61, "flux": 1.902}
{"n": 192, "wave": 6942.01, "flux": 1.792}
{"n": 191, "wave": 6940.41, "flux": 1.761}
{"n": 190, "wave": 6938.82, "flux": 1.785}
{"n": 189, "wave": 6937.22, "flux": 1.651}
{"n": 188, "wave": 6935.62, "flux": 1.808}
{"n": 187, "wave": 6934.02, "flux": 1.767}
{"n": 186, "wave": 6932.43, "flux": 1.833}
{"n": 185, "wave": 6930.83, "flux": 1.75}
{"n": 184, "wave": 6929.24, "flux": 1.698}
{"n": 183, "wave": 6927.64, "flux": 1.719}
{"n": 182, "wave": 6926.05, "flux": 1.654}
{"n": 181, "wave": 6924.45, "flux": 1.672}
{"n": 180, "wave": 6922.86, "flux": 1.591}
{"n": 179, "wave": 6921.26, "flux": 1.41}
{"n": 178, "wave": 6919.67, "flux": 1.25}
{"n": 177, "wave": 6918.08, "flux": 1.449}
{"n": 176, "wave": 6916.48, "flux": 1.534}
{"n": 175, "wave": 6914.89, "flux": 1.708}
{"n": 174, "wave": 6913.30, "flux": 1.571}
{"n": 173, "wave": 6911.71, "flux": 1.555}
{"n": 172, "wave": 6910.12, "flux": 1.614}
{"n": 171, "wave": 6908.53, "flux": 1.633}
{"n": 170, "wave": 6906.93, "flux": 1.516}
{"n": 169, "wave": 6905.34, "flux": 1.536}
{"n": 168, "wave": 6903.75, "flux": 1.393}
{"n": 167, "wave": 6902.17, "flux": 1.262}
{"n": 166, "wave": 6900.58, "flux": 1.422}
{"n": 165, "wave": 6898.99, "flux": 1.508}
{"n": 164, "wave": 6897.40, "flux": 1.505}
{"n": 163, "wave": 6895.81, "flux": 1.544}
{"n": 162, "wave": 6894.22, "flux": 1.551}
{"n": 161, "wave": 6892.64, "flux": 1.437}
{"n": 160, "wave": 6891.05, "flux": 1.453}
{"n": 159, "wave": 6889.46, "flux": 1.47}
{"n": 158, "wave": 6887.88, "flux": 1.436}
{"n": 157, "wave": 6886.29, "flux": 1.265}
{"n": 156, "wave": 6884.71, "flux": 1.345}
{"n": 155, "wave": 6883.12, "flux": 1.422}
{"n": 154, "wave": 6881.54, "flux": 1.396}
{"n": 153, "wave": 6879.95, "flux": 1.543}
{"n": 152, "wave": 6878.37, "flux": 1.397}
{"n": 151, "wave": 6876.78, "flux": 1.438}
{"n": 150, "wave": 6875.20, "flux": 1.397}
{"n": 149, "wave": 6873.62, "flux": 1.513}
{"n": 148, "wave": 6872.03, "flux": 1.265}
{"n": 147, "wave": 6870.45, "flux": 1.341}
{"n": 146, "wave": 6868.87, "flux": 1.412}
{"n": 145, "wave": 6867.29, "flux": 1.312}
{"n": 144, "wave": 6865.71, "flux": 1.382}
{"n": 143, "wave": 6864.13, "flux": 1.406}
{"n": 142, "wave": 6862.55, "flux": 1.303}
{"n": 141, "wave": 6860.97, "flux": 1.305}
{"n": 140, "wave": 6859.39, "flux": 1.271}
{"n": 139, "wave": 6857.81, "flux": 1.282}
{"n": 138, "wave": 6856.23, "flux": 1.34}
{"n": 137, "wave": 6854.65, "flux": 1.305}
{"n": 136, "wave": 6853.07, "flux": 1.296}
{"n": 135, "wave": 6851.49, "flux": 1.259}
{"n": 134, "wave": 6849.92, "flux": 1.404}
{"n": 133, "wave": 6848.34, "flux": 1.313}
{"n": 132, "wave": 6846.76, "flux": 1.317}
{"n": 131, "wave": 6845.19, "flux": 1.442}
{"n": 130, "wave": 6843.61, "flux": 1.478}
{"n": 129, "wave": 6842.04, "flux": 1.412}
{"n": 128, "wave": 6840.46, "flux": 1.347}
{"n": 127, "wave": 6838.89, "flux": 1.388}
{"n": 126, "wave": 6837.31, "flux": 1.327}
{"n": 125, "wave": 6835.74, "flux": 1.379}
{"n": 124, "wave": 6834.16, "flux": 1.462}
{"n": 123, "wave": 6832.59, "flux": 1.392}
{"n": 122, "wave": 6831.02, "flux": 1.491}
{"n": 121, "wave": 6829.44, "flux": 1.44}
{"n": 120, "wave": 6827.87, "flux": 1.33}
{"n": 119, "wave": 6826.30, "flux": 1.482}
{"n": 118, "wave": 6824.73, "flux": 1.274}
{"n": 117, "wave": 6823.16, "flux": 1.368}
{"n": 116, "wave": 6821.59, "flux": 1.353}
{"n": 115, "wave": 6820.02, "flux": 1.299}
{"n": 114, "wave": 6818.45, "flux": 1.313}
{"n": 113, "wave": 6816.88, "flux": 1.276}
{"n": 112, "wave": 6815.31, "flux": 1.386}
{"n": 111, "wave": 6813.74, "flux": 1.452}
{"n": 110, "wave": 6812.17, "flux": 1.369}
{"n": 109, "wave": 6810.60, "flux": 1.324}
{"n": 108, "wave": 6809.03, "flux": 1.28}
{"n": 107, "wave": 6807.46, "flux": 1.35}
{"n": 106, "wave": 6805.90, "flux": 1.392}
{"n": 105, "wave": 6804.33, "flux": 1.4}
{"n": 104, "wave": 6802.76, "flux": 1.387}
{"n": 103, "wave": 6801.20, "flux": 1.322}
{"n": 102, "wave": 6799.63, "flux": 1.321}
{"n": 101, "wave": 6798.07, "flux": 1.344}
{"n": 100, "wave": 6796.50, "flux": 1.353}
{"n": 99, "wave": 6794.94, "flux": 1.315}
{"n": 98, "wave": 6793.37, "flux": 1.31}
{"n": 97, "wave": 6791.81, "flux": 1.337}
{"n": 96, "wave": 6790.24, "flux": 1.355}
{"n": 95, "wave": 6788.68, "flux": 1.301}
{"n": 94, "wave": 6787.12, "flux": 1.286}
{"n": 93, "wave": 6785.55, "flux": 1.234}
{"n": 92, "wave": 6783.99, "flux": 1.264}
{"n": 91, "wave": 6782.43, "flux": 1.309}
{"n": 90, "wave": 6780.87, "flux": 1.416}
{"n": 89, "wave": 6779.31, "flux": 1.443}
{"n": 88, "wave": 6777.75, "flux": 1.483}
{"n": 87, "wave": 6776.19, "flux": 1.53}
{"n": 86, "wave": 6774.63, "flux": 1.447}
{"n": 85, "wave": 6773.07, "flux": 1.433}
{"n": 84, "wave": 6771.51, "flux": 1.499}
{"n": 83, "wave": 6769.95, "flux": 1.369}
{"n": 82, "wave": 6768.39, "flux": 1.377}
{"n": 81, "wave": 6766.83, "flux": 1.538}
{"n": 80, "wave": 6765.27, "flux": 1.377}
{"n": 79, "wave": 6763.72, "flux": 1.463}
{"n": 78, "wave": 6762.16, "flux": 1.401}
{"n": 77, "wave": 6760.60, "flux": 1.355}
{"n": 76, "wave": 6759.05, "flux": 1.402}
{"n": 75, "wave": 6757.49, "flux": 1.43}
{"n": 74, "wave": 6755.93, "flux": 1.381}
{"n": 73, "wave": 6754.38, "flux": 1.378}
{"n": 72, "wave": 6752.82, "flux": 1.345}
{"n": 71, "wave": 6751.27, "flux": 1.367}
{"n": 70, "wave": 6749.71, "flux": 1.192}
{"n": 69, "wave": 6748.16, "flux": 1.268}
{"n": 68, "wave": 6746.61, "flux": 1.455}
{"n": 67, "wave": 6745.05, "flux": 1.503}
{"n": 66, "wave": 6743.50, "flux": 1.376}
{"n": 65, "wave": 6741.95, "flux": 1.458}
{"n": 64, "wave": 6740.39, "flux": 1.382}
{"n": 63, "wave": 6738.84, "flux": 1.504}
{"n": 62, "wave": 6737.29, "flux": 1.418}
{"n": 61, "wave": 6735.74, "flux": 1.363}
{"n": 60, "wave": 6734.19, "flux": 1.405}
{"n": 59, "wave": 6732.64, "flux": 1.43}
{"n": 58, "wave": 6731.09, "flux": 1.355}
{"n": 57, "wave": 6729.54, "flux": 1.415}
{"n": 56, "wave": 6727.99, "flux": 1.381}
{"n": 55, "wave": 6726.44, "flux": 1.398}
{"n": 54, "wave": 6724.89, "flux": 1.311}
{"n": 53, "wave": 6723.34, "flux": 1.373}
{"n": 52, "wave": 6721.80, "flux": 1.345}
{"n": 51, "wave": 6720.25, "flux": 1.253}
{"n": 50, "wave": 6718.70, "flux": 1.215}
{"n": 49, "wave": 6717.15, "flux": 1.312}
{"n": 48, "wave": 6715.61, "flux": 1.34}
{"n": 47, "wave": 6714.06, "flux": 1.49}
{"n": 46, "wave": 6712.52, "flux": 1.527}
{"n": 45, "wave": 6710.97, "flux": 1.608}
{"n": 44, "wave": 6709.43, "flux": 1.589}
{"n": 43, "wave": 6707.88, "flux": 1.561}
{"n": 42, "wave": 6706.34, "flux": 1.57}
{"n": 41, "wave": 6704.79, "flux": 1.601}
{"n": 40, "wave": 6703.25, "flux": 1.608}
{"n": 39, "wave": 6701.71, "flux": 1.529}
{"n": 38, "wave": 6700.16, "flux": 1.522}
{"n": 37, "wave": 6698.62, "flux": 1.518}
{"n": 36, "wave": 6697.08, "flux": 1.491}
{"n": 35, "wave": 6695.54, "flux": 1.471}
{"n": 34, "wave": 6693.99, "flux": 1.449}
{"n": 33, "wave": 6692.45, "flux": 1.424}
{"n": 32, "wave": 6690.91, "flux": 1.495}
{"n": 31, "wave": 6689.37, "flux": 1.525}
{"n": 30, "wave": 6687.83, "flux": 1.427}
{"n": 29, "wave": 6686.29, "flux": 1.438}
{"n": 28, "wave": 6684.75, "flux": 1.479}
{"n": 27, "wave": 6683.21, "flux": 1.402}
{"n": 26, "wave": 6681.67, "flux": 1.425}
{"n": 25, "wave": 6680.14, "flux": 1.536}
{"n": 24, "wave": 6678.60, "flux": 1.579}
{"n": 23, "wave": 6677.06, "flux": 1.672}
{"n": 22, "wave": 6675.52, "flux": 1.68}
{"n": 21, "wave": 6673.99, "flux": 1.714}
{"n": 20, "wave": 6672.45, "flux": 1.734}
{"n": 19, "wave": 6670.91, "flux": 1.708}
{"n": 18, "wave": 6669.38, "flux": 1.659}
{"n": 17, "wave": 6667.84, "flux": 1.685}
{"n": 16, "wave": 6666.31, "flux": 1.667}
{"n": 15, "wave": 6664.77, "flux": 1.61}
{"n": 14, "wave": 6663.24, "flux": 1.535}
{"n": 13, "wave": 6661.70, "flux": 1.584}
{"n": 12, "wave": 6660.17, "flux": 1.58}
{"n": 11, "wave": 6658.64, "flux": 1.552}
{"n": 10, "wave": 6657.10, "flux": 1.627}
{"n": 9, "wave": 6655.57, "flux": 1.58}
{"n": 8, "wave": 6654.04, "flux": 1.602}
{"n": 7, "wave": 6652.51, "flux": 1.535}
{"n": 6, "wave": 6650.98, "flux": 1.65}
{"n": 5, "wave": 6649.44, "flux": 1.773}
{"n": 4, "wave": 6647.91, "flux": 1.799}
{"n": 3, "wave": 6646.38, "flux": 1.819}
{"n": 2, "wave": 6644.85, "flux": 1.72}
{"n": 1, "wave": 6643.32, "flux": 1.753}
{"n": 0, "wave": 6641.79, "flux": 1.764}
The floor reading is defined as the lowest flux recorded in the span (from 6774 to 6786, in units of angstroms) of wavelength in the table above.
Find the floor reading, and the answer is 1.234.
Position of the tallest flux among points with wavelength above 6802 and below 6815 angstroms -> 6813.74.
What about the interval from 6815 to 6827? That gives 6826.30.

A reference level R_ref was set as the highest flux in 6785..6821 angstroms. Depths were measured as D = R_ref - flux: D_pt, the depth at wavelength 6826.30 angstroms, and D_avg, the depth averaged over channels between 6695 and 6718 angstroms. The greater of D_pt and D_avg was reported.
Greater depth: -0.030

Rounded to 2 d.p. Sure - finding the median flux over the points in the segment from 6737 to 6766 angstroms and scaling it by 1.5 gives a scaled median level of 2.07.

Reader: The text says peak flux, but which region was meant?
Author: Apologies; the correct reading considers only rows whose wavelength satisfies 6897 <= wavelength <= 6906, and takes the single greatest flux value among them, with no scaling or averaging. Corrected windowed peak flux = 1.536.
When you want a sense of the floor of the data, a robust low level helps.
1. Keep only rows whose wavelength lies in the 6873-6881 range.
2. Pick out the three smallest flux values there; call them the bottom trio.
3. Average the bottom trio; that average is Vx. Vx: 1.41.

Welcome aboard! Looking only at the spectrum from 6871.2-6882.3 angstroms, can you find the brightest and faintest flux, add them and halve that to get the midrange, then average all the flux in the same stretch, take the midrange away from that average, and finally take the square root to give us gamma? 0.13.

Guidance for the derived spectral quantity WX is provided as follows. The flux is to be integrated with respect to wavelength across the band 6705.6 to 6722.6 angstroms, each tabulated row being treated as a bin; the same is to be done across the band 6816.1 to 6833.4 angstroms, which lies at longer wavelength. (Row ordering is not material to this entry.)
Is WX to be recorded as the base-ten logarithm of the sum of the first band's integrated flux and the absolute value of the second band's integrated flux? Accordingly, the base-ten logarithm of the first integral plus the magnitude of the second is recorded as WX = 1.682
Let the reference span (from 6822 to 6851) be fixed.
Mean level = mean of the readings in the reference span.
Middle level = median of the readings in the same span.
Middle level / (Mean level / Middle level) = 1.39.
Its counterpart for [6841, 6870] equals 1.28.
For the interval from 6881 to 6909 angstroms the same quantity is 1.44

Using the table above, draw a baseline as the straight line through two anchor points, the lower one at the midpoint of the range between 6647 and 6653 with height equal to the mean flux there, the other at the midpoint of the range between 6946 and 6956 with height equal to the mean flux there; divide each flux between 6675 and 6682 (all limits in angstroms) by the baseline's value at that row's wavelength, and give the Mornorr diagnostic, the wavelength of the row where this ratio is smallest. 6681.67 angstroms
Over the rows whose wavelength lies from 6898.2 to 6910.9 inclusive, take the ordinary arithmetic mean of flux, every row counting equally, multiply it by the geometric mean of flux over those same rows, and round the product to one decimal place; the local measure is 2.2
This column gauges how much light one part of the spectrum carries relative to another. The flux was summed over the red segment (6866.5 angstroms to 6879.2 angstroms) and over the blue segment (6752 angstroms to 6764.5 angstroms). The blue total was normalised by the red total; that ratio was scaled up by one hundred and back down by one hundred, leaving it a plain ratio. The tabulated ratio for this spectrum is 1.01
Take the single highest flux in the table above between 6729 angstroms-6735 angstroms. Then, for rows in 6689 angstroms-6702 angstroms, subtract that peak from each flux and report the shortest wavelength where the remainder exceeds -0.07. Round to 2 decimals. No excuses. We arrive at 6689.37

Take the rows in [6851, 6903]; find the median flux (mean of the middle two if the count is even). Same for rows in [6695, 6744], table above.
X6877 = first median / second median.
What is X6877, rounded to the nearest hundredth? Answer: 0.98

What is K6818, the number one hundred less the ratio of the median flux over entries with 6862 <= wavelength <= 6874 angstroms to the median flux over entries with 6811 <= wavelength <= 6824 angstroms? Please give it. 99.0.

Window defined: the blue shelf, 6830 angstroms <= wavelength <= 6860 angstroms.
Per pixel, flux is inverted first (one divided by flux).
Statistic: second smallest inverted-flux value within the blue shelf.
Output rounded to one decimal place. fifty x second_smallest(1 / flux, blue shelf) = 33.8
